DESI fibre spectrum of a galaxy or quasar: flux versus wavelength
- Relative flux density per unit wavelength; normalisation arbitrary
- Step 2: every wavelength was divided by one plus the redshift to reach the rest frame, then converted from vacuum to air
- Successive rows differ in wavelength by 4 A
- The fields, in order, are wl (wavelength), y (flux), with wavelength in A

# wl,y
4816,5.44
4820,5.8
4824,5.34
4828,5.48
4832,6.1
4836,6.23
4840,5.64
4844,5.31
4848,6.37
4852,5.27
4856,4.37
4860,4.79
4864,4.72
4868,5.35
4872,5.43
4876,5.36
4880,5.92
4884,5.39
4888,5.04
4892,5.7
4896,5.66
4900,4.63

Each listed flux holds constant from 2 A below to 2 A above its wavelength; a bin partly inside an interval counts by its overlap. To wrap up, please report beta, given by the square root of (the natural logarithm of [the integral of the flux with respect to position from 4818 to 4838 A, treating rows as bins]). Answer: 2.18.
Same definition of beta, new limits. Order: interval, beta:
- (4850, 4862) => 2.01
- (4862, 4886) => 2.20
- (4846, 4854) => 1.96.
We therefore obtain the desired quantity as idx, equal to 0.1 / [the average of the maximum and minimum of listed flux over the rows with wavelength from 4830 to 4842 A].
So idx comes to 0.0168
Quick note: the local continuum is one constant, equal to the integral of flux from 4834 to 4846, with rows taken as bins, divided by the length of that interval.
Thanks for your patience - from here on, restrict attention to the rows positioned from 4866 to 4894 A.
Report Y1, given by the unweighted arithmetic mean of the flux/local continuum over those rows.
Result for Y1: 0.95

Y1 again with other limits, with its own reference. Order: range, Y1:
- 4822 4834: 0.98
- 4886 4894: 0.94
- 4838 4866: 0.91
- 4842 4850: 1.02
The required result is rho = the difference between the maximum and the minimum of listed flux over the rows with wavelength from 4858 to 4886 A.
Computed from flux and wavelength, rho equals 1.2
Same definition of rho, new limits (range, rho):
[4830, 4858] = 2.0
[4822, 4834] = 0.8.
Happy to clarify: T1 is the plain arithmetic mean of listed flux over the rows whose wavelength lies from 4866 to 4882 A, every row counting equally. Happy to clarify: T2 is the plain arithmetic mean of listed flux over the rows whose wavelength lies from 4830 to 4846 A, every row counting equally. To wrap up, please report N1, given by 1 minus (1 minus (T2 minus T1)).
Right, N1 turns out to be 0.3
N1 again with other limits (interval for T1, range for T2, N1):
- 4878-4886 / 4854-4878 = -0.7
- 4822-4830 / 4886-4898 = 0.1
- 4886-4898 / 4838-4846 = 0.0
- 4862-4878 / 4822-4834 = 0.4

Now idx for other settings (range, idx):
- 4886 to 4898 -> 0.0186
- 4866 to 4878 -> 0.0186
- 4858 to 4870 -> 0.0199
